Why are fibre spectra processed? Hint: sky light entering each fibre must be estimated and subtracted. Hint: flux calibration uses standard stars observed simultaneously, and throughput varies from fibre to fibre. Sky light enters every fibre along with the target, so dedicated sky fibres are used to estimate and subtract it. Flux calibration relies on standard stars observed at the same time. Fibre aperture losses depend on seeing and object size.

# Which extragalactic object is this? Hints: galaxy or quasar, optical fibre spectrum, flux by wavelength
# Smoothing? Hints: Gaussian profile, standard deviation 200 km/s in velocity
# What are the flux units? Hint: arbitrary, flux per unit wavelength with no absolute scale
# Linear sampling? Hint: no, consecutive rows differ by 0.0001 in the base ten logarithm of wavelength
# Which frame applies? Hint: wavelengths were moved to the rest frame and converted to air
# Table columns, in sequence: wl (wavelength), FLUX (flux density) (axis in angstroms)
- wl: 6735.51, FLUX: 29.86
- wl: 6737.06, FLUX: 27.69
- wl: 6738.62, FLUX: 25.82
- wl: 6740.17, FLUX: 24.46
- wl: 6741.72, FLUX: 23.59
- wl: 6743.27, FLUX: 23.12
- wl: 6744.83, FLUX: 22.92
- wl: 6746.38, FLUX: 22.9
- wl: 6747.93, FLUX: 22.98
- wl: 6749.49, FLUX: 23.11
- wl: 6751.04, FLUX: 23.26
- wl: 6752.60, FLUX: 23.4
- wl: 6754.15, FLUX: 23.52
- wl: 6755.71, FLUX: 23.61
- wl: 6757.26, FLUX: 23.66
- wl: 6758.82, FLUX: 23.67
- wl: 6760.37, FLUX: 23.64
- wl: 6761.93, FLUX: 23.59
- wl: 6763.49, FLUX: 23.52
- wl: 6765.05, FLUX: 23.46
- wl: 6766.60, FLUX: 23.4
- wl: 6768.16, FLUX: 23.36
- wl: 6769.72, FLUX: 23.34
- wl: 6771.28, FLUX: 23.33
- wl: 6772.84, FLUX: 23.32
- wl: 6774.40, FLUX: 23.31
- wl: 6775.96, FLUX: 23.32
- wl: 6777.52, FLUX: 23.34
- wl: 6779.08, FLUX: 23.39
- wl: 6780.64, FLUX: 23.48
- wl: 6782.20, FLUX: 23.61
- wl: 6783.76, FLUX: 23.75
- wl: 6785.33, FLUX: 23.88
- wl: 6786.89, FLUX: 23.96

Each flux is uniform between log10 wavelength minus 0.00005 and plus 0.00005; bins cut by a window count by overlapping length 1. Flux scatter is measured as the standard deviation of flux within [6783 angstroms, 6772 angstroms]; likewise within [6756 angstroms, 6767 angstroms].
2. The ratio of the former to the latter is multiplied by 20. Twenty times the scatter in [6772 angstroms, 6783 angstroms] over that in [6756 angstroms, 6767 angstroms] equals 21.2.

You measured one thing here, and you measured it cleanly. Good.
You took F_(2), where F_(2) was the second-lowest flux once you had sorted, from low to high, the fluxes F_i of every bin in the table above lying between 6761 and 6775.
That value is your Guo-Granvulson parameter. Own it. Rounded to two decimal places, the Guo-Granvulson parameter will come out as 23.32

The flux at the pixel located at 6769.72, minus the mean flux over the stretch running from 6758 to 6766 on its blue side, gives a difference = -0.24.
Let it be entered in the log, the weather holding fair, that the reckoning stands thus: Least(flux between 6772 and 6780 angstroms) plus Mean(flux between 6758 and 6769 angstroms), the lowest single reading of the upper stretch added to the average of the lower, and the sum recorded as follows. 46.83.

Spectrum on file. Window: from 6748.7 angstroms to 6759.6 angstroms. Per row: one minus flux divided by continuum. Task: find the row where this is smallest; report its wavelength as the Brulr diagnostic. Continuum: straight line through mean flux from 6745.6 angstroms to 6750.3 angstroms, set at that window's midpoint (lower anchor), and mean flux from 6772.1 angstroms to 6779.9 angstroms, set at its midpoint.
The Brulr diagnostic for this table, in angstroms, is 6757.26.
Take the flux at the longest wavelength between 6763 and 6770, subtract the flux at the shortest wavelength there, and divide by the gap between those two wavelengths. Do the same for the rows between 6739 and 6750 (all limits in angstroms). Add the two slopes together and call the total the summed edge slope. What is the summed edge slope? -0.17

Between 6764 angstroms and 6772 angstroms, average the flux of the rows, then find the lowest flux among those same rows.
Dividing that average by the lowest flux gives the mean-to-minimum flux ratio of 1.002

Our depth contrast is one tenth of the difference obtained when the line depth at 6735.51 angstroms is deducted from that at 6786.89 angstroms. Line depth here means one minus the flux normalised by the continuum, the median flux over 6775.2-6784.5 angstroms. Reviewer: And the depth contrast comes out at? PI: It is 0.0252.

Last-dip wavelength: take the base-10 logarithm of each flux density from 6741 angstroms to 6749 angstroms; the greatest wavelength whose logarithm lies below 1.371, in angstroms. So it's 6747.93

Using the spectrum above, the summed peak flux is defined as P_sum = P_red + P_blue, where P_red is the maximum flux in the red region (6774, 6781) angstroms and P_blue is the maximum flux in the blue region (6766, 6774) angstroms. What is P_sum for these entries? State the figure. 46.9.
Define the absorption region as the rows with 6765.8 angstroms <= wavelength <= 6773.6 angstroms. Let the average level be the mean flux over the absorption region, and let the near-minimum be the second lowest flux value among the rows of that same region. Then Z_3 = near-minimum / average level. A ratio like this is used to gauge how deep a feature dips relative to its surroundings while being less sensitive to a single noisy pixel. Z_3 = 0.999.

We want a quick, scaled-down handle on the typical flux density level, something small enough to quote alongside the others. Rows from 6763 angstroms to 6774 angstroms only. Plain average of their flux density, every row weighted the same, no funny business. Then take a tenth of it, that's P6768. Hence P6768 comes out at 2.34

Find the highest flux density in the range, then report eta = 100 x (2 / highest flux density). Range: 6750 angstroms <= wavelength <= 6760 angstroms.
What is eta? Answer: 8.45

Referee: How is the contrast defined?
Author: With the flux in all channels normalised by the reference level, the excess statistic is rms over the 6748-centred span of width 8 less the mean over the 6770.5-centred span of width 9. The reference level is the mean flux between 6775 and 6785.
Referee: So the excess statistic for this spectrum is -0.013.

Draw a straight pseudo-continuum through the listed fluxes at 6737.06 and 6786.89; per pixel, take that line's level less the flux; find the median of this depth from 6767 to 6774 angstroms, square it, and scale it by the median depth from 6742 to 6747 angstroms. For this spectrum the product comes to 14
